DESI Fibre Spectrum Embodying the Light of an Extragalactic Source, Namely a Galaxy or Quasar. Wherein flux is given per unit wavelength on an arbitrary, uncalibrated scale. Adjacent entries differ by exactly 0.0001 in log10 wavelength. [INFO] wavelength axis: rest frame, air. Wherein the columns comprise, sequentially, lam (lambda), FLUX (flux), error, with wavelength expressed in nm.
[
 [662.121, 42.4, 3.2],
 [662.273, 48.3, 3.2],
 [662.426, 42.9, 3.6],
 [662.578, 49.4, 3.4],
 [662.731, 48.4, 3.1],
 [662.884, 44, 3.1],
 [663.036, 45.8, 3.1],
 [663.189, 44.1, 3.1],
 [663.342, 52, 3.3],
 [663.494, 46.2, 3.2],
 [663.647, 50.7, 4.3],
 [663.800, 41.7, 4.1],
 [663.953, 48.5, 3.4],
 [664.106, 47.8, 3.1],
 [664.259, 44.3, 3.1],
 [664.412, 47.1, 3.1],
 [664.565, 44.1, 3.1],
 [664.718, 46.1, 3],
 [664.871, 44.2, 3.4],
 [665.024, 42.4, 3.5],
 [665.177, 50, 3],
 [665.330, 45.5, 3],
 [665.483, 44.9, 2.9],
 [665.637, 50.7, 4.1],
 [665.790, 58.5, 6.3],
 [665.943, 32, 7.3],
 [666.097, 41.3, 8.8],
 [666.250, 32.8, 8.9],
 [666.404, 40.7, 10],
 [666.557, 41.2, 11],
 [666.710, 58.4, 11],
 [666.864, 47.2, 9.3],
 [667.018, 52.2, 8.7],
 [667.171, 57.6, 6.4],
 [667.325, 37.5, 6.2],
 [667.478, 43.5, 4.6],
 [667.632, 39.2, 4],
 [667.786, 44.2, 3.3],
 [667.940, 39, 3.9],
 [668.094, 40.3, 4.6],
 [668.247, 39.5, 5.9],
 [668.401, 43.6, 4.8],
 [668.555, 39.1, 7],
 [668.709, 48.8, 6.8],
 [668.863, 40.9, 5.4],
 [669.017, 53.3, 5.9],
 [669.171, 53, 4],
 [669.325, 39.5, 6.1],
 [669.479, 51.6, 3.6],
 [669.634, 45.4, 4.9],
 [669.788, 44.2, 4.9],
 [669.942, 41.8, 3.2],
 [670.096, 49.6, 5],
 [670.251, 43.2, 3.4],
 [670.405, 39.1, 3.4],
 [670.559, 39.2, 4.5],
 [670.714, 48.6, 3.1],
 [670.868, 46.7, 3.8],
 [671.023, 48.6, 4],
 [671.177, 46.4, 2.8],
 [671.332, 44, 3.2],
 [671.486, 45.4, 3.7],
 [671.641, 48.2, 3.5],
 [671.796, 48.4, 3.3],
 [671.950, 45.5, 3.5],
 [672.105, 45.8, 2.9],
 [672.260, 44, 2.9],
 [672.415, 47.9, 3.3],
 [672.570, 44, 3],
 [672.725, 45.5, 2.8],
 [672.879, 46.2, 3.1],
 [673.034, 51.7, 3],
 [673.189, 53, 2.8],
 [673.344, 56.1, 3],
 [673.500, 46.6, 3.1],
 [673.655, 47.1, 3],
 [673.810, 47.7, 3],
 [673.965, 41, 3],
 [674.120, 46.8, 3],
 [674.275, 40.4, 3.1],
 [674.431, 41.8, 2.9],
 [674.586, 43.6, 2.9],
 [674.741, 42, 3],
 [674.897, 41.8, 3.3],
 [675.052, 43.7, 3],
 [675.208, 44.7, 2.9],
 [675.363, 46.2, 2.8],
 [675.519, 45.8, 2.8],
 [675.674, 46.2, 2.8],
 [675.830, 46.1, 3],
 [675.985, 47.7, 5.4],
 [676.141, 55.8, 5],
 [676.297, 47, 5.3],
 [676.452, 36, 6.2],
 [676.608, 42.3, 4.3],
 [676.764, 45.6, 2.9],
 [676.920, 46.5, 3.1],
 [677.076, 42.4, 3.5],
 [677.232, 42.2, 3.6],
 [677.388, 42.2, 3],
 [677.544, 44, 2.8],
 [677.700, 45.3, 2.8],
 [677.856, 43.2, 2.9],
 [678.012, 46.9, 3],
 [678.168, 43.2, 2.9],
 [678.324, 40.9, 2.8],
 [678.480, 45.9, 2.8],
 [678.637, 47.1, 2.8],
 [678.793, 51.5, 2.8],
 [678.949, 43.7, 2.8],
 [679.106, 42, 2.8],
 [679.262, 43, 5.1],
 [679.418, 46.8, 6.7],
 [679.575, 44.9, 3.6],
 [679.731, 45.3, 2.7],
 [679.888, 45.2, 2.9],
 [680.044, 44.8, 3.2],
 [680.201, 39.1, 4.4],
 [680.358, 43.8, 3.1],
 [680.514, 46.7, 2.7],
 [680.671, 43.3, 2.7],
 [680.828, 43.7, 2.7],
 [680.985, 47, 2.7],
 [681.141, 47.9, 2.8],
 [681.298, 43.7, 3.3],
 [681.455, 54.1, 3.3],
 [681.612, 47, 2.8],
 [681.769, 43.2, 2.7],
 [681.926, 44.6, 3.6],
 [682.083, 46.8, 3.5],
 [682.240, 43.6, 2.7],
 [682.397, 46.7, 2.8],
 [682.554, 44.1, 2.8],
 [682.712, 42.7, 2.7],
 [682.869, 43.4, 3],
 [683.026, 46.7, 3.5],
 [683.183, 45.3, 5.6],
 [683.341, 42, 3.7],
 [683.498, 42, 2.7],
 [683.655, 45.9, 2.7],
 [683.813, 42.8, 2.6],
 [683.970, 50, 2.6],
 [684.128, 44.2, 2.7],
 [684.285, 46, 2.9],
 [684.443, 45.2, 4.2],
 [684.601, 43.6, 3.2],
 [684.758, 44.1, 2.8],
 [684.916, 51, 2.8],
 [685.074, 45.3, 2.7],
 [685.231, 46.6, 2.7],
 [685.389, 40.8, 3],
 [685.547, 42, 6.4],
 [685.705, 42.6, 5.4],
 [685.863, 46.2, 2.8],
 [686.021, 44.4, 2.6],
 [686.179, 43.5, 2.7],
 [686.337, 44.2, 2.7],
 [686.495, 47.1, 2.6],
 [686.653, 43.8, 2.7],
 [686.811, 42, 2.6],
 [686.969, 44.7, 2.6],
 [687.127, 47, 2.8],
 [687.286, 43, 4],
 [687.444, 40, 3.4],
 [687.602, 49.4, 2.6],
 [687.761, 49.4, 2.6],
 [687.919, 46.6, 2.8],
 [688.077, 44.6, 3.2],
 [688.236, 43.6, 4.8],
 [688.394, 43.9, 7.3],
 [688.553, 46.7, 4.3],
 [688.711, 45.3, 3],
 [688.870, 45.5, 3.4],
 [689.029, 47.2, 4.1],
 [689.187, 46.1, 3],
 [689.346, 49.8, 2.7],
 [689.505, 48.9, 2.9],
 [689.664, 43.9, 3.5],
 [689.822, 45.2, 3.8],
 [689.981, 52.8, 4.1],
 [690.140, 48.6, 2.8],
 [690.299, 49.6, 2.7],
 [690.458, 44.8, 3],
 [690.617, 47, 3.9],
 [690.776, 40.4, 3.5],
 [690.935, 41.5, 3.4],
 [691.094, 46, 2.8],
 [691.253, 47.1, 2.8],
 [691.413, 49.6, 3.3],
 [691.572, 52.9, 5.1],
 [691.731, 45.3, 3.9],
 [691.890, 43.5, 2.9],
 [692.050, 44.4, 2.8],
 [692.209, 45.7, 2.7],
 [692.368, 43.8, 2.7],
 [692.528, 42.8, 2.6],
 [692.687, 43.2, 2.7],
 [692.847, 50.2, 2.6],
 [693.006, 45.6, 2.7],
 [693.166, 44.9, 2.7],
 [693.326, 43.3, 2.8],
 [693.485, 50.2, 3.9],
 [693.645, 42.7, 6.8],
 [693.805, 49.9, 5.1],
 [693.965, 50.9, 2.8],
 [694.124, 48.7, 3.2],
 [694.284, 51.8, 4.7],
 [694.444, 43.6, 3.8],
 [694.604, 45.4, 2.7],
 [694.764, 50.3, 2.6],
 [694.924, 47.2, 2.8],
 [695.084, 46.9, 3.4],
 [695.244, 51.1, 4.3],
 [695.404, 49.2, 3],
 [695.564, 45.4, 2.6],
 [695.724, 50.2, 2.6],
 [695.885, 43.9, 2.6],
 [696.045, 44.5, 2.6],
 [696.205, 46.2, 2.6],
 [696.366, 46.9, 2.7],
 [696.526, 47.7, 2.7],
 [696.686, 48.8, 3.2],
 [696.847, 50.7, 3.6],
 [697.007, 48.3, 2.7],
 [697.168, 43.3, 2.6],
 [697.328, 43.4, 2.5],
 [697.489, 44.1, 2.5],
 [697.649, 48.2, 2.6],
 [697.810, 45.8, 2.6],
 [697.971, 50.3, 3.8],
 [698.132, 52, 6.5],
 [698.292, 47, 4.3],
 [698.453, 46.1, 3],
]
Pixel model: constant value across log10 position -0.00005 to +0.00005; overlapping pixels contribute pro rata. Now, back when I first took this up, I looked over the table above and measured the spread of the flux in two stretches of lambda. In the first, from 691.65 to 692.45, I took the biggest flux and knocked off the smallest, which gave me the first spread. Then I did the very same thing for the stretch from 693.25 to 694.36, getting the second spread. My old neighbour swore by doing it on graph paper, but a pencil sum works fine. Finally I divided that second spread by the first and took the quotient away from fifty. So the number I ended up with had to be 45.9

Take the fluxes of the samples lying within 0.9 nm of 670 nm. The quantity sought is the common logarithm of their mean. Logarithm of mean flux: 1.65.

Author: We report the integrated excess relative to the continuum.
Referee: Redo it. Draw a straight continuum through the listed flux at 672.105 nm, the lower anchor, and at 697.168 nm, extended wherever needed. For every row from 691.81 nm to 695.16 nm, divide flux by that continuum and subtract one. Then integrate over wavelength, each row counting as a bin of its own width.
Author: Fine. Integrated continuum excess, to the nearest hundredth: 0.21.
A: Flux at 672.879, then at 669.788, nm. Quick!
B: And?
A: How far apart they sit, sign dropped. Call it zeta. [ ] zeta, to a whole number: 2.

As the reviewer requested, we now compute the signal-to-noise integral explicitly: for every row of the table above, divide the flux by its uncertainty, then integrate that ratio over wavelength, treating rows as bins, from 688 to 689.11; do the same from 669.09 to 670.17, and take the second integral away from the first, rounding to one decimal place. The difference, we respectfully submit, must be 1.1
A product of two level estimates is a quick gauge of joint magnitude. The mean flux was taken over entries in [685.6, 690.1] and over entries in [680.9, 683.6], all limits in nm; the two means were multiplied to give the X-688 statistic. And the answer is 2069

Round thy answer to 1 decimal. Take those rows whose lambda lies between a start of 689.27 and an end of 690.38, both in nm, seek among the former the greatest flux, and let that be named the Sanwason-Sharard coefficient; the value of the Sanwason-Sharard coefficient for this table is 52.8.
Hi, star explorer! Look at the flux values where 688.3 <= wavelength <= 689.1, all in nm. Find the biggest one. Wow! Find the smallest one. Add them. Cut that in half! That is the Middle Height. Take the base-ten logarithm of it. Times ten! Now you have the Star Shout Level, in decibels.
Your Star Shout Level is 16.6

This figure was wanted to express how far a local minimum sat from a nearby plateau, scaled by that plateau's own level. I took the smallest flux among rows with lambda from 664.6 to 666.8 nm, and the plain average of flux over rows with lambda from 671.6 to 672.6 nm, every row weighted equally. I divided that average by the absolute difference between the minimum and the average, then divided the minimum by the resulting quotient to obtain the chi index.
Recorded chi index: 10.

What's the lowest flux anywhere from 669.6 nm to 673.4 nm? 39.1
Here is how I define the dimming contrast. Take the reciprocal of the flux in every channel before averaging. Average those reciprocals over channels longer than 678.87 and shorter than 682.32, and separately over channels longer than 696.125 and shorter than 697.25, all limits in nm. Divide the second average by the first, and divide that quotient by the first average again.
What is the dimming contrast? 42.5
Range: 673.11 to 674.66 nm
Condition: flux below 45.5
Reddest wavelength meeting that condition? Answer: 674.586 nm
